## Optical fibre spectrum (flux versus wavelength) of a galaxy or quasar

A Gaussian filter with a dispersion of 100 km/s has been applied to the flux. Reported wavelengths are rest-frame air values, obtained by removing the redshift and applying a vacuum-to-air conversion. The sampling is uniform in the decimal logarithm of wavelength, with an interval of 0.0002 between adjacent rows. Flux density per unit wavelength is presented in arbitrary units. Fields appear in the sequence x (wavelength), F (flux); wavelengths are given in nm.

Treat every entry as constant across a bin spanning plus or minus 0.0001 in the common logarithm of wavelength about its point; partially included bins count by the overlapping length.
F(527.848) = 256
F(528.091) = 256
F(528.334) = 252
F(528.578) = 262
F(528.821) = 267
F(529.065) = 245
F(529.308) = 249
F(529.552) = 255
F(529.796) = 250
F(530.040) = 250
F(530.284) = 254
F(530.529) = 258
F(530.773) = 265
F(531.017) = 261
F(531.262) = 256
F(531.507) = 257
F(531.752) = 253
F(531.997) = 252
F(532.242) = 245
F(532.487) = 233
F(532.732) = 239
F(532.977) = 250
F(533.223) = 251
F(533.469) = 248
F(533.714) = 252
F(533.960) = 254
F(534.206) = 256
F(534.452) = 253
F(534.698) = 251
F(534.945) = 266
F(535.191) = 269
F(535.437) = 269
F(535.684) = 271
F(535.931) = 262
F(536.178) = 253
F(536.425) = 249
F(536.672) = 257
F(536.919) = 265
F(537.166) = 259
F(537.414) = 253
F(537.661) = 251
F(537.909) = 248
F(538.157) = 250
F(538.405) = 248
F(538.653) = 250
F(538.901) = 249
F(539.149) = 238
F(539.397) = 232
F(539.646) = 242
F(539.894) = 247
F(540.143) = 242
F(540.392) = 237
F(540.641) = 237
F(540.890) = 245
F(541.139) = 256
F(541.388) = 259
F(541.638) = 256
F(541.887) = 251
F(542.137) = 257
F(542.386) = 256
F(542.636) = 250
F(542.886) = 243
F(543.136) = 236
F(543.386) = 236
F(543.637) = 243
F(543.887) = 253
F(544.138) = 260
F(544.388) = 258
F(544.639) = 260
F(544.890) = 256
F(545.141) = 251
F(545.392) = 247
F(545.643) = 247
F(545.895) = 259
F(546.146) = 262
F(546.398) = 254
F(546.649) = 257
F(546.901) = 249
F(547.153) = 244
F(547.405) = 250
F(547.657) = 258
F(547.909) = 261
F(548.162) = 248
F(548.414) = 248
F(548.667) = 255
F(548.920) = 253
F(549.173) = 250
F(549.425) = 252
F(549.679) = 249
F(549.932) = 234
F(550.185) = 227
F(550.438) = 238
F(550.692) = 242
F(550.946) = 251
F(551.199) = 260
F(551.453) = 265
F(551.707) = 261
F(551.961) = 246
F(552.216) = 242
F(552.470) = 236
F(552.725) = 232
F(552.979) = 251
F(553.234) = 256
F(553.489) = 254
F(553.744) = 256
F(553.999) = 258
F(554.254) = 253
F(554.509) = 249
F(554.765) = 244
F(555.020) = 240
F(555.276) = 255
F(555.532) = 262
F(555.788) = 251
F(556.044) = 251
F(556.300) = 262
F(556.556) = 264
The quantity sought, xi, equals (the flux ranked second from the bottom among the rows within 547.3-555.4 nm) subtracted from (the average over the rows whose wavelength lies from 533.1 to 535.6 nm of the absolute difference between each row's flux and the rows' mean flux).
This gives -225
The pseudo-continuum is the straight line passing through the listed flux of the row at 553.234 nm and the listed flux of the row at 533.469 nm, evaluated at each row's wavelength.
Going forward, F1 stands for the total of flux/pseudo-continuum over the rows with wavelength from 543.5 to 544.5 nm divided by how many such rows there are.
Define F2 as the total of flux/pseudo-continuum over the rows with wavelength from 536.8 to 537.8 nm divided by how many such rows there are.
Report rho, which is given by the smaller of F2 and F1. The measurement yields 1.00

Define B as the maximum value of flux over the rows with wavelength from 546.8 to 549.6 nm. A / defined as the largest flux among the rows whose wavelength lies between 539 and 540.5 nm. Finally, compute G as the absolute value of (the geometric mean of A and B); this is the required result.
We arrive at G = 253.9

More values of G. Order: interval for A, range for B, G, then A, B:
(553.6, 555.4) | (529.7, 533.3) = 261.5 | 258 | 265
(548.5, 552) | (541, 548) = 263.5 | 265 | 262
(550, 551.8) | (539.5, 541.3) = 260.5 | 265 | 256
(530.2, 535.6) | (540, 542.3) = 264.0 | 269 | 259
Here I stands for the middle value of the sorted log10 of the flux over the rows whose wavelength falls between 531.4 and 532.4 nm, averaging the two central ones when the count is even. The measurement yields 2.40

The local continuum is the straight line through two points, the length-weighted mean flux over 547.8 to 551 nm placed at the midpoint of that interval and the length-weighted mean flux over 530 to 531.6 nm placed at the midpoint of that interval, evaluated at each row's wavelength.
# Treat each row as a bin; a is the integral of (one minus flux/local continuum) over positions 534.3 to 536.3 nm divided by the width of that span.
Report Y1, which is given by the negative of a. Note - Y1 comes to 0.027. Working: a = -0.027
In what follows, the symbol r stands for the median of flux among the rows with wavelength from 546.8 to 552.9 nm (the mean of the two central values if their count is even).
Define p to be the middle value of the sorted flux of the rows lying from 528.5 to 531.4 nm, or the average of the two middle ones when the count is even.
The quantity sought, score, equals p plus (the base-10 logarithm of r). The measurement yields 258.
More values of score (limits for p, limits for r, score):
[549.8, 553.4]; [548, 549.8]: 246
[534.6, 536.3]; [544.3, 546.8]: 268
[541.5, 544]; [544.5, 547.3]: 253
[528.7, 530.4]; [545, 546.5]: 252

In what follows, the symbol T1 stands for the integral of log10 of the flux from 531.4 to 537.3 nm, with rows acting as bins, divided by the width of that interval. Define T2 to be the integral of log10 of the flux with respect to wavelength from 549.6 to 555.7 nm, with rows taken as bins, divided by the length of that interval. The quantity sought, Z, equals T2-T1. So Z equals -0.011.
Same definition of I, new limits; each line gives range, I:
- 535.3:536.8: 2.41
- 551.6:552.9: 2.38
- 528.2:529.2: 2.41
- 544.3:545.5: 2.41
